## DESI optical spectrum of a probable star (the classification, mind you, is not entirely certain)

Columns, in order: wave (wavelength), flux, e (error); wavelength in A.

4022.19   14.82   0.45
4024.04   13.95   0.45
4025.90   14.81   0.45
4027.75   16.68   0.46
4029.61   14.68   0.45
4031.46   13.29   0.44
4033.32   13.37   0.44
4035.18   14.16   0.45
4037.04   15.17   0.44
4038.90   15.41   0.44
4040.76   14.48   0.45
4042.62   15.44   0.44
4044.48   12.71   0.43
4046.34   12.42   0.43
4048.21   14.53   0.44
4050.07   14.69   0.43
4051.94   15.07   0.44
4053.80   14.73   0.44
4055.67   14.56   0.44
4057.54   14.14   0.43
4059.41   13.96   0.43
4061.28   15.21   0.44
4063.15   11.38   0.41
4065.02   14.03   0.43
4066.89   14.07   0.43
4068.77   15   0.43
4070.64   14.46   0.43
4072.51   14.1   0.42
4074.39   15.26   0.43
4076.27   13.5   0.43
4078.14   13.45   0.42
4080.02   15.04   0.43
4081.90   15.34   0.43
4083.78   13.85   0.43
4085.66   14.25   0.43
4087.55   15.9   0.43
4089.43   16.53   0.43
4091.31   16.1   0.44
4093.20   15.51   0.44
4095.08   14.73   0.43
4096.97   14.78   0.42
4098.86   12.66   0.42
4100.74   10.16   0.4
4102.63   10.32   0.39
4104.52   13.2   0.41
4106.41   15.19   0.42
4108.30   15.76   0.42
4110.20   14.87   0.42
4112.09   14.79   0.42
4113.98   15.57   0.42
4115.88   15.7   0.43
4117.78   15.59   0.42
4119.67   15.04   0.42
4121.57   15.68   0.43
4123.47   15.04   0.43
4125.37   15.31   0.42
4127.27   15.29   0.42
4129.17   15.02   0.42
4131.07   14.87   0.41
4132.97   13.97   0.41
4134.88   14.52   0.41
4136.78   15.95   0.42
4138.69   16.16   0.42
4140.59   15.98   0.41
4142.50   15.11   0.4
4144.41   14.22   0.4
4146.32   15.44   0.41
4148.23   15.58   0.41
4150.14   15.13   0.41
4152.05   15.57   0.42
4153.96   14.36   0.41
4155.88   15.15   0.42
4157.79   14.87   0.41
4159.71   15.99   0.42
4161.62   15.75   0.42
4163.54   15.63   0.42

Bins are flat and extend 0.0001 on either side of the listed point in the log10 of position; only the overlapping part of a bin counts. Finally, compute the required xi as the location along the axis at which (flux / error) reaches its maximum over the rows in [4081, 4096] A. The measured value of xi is 4089.43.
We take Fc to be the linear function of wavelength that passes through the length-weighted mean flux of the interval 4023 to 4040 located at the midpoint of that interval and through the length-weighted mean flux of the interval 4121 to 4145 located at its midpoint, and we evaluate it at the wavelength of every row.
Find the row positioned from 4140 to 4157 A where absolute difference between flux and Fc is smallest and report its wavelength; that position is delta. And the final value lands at 4142.50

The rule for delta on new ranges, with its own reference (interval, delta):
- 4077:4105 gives 4080.02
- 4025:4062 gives 4053.80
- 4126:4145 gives 4142.50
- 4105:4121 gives 4119.67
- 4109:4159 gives 4119.67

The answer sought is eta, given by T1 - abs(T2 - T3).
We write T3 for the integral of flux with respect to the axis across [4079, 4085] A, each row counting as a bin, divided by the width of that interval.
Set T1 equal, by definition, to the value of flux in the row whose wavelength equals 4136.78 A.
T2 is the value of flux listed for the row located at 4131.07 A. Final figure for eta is 15.8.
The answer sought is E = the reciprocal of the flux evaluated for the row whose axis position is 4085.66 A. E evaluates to 0.070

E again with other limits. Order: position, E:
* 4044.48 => 0.079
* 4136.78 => 0.063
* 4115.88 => 0.064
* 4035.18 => 0.071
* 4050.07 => 0.068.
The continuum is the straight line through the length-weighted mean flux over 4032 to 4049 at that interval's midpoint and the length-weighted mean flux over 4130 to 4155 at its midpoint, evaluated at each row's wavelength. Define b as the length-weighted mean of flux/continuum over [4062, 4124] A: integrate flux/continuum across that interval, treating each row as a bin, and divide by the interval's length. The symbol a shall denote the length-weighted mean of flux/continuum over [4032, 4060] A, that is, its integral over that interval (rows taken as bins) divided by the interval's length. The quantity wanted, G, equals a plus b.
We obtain 1.99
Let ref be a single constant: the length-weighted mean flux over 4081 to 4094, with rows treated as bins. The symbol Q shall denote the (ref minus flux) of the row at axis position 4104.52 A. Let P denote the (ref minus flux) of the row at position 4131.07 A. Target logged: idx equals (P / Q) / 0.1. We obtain 2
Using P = 0.48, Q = 2.1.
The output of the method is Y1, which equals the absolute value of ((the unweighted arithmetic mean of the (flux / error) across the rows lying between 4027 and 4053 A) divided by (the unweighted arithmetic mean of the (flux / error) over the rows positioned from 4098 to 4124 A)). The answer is 0.96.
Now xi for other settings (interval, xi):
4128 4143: 4140.59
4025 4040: 4027.75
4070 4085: 4081.90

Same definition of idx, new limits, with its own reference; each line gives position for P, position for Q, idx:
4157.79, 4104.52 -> 2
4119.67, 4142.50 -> 13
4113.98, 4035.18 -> -2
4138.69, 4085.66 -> -7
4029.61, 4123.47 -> 22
